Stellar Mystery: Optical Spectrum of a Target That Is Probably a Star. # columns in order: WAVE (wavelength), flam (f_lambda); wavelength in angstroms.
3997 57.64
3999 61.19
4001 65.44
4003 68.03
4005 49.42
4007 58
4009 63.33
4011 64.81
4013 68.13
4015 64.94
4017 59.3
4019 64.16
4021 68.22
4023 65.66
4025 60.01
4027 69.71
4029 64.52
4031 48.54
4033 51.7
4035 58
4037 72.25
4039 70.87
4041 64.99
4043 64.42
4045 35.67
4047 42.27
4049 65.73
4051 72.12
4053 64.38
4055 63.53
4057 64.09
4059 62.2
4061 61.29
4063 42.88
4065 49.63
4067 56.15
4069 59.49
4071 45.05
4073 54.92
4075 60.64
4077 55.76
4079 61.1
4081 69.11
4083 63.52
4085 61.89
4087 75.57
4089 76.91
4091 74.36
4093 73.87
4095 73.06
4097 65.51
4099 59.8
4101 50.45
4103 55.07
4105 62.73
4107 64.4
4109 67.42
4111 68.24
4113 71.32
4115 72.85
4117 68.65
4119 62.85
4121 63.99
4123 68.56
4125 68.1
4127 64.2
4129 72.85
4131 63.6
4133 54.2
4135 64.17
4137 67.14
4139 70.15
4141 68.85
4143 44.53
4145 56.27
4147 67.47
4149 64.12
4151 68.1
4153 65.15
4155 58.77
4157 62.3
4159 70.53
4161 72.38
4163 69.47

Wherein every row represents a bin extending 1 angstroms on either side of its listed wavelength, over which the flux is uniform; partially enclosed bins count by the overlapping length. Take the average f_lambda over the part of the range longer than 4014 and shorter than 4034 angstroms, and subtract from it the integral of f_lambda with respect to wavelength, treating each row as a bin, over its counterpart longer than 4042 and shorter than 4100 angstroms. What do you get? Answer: -3488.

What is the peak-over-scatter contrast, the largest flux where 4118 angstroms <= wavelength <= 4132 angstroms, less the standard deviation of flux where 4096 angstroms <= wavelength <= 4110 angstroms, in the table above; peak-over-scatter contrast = 67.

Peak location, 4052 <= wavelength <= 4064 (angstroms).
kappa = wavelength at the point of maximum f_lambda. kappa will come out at 4053 angstroms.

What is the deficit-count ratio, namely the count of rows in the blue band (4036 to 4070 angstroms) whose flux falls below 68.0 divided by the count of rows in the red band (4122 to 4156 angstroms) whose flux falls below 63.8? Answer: 2.8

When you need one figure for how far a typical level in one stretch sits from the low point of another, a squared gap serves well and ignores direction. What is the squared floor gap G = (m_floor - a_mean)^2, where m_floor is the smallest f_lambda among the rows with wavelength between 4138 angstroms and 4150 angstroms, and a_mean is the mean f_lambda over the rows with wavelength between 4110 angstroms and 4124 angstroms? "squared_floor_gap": 554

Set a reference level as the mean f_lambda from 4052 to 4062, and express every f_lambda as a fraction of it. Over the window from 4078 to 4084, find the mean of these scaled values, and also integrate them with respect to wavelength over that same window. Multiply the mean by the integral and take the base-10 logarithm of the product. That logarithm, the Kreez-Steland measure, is 0.80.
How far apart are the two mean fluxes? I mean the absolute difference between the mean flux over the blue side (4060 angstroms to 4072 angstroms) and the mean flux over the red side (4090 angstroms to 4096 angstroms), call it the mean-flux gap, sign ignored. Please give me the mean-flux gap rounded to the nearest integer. 21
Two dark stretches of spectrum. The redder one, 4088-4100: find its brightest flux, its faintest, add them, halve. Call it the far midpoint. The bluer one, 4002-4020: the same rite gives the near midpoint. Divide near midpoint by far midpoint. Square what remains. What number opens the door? 0.74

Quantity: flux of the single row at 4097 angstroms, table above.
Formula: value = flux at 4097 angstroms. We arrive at 65.51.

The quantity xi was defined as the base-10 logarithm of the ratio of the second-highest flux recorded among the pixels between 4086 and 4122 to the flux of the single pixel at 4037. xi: 0.020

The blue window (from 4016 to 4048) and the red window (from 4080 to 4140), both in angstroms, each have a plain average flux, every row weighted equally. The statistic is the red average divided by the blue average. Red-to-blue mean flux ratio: 1.11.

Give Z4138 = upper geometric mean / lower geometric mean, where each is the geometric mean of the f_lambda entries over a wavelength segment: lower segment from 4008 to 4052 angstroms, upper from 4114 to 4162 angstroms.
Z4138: 1.06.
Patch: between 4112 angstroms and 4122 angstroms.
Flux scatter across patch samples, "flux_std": 4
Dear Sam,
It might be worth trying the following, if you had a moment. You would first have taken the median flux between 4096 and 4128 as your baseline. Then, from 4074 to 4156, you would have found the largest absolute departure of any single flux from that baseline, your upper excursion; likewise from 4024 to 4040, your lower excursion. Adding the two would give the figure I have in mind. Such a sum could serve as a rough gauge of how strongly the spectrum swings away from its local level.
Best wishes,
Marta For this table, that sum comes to 37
